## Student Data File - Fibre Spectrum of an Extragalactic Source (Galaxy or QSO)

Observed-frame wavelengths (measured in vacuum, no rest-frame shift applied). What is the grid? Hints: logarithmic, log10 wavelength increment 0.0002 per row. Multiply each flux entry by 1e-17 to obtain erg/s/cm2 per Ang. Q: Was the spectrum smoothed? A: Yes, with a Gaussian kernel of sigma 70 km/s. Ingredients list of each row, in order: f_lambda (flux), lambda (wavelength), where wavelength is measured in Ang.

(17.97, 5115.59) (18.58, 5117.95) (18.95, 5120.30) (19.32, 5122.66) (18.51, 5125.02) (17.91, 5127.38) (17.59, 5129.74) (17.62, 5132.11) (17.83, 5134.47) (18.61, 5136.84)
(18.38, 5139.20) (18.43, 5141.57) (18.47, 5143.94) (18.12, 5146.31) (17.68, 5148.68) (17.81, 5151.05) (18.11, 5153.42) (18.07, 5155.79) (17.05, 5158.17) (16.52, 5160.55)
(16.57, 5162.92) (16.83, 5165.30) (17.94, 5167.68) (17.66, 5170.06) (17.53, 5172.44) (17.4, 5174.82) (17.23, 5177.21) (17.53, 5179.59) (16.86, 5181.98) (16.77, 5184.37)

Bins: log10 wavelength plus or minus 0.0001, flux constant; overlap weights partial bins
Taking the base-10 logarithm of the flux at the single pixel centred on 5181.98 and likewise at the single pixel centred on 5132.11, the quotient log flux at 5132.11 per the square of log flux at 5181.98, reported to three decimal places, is 0.828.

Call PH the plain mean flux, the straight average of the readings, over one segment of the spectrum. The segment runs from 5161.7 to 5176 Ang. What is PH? 17.3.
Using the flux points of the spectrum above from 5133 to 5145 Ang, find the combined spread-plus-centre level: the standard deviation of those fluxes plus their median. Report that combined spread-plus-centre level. 18.7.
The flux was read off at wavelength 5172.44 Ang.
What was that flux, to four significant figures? 17.53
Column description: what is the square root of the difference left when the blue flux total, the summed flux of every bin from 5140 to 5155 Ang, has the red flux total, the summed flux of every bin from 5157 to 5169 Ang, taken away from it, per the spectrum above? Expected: 4.9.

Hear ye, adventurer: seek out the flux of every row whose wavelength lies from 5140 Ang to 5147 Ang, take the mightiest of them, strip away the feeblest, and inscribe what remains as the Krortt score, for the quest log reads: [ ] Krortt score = 0.35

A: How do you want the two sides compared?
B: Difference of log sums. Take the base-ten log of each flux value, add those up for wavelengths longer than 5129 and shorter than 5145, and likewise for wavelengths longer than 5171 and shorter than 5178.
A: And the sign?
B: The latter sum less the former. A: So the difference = -5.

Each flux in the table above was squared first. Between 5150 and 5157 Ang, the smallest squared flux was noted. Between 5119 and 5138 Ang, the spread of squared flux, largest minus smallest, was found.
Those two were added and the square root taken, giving 19.5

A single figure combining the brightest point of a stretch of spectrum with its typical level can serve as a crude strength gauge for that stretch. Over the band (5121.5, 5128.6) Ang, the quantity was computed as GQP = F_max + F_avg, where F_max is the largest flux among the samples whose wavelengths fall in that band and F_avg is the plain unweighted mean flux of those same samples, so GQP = 37.9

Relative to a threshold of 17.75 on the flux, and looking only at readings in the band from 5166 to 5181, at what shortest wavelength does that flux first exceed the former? 5167.68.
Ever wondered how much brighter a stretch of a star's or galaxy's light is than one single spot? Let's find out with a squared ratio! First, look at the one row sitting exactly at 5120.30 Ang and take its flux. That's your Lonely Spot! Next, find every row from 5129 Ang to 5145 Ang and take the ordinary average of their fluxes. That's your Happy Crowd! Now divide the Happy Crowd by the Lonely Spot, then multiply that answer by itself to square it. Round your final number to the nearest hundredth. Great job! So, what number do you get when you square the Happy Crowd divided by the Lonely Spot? 0.92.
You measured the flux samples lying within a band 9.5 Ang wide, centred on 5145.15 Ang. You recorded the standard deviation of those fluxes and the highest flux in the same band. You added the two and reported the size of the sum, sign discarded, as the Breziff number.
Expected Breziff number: 18.8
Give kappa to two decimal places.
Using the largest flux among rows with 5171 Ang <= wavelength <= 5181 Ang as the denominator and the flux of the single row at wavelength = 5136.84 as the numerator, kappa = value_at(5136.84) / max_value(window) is 1.06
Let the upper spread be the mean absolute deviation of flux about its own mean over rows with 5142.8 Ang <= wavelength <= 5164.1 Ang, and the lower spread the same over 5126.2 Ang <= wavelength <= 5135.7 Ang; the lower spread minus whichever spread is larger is -0.46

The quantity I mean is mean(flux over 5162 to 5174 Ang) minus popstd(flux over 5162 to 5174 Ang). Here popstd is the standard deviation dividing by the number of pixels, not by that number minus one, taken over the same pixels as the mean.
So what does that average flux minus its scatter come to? 16.8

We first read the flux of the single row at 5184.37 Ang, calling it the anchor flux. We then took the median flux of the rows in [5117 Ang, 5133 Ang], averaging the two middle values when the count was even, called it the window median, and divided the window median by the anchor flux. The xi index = 1.10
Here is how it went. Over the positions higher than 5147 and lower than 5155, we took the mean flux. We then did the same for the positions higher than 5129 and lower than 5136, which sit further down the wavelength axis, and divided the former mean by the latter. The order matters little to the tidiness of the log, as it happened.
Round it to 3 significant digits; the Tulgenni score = 1.01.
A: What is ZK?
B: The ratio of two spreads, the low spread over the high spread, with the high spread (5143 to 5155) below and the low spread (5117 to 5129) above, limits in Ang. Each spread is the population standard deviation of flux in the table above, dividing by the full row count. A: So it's 1.7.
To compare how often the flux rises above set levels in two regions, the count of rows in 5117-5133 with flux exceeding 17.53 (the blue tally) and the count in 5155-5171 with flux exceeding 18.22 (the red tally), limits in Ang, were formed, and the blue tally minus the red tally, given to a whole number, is 7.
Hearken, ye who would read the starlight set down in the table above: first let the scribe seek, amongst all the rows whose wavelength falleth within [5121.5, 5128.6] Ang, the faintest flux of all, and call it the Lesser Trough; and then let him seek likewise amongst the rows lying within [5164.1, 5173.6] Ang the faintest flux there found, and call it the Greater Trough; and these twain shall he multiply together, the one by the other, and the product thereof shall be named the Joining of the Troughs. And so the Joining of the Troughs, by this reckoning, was 301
